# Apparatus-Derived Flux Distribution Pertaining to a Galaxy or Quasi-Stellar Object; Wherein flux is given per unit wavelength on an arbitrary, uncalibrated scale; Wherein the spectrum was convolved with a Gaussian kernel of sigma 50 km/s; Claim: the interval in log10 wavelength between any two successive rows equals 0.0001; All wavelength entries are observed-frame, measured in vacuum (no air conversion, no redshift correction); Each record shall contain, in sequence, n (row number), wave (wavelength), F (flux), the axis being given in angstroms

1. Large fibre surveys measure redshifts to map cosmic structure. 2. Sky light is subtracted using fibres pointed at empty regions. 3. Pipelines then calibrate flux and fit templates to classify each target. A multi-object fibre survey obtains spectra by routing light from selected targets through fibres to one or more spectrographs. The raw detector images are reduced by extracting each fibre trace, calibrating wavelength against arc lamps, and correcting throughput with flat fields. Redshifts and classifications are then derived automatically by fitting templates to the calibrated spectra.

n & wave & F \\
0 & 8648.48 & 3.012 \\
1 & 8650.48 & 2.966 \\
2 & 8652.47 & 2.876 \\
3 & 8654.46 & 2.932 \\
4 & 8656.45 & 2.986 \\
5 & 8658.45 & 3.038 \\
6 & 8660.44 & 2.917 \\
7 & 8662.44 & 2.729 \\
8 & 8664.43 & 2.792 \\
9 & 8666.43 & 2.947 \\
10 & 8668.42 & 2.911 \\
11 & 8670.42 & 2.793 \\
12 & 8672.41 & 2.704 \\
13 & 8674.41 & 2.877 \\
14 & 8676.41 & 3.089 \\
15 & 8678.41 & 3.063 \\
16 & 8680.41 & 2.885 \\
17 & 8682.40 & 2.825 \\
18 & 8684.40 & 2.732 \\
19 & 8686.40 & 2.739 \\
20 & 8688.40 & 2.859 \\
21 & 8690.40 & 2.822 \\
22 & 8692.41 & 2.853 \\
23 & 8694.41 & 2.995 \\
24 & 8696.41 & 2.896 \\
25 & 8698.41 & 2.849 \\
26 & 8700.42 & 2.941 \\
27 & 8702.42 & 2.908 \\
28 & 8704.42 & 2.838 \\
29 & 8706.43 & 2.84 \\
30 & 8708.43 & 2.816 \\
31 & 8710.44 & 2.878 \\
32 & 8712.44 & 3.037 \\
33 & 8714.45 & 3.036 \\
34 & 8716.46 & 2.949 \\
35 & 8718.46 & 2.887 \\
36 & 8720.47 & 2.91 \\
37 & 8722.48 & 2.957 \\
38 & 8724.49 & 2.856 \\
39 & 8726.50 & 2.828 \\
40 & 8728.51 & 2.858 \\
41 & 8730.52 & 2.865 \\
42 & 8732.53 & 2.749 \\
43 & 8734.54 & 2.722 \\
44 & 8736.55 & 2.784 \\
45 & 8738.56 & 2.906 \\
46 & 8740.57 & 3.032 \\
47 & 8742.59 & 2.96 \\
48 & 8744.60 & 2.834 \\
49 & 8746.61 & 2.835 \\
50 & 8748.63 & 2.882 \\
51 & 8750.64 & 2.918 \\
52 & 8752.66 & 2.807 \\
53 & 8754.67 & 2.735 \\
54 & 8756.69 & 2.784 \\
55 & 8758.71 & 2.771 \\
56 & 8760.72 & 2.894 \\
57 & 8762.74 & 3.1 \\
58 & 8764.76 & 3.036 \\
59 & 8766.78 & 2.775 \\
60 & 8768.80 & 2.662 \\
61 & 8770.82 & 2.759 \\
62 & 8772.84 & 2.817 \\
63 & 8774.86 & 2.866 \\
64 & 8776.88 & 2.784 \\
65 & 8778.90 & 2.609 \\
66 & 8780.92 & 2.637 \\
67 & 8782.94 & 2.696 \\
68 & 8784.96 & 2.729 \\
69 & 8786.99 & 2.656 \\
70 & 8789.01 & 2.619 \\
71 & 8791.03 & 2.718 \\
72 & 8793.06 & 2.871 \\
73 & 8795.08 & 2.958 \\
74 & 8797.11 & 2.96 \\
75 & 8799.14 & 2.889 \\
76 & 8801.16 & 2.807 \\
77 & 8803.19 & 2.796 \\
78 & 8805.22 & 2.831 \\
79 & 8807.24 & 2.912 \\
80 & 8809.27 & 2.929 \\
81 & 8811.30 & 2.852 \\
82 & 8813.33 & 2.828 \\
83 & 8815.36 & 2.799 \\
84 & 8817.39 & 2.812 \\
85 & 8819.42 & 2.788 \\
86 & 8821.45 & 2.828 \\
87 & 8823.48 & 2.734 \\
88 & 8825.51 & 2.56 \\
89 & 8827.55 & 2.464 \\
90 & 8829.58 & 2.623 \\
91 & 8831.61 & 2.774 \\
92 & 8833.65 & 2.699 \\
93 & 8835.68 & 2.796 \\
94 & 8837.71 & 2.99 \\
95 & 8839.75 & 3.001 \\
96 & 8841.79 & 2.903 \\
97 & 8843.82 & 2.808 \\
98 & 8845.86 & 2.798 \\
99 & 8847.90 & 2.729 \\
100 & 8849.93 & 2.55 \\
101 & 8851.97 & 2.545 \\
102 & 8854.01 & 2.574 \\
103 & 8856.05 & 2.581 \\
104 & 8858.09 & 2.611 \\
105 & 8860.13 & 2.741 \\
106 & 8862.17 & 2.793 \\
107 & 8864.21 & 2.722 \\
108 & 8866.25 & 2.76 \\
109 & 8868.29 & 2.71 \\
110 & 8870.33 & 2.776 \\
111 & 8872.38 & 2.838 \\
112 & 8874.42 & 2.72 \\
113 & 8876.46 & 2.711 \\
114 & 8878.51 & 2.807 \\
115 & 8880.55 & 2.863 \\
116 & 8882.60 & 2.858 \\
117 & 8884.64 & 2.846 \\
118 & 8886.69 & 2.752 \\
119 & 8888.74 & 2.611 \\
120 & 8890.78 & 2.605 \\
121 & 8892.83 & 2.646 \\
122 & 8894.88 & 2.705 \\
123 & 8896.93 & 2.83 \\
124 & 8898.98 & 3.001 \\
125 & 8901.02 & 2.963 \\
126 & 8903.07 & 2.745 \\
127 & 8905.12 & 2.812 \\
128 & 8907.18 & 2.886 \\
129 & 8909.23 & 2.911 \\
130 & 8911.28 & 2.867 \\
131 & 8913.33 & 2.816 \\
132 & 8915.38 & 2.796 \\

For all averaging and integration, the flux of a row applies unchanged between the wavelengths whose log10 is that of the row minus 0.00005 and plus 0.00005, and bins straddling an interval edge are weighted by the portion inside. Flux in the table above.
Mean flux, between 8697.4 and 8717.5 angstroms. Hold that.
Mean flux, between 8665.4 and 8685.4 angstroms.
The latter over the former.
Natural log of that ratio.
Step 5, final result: -0.009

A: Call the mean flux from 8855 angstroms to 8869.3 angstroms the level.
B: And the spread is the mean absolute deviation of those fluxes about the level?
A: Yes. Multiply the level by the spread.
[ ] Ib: 0.16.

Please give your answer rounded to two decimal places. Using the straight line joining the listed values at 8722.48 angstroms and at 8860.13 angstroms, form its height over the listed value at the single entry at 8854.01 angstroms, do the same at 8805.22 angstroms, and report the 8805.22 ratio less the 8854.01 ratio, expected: -0.07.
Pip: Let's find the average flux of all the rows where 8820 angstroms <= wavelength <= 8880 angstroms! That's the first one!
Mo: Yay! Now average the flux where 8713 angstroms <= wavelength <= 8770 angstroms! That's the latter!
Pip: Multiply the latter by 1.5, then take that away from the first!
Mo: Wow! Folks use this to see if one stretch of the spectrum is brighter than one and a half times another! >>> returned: -1.57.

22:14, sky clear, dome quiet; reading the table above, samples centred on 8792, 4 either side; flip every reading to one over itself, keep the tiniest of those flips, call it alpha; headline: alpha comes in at 0.338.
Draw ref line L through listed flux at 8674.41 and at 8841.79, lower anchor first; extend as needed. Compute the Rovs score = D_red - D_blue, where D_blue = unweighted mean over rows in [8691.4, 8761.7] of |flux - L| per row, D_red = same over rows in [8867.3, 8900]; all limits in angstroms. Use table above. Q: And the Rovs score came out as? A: 0.088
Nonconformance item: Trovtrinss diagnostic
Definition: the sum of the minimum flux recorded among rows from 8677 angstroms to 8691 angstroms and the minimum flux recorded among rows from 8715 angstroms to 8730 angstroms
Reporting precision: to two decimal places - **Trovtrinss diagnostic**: 5.56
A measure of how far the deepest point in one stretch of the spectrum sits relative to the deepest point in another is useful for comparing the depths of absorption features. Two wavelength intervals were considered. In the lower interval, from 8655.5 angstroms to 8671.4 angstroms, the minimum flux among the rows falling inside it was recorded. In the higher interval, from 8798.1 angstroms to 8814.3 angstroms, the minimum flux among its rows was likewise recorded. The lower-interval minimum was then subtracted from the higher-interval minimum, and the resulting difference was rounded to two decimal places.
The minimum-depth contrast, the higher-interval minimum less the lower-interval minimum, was 0.07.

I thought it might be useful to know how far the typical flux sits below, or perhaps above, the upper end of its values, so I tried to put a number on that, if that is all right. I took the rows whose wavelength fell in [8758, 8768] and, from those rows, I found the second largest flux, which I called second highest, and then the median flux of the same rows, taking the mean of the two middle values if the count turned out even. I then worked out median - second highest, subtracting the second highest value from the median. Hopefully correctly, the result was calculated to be -0.14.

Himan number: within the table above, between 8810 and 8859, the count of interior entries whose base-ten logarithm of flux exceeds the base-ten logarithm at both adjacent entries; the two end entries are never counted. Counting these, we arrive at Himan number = 4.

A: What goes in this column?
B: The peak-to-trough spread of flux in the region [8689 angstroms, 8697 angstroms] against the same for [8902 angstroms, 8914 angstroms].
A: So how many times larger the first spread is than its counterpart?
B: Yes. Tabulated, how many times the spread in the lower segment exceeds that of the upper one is 1.0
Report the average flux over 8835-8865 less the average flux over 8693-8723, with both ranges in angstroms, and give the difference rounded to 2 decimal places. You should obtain -0.17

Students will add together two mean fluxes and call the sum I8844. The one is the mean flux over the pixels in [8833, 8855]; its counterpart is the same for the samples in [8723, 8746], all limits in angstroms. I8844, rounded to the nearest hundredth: 5.62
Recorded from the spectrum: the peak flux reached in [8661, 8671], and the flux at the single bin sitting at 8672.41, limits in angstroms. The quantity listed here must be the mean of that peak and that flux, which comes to 2.83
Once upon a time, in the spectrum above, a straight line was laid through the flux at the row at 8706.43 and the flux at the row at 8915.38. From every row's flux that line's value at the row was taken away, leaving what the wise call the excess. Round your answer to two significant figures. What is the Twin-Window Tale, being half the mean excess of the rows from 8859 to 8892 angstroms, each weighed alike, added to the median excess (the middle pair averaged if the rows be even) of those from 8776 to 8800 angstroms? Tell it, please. -0.12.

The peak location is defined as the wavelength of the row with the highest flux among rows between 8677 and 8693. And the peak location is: 8678.41 angstroms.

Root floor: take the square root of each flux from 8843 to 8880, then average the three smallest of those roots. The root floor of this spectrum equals 1.60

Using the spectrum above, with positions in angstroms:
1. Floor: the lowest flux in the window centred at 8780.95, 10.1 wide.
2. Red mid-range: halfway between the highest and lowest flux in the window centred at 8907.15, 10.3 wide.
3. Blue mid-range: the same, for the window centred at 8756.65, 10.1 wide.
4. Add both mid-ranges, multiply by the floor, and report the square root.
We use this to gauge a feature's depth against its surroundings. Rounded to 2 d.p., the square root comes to 3.84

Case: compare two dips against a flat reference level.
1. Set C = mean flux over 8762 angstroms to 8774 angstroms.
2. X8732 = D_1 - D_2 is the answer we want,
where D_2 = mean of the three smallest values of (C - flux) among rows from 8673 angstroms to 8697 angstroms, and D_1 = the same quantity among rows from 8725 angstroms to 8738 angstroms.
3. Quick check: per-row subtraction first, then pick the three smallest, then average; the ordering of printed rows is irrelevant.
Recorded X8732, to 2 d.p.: 0.20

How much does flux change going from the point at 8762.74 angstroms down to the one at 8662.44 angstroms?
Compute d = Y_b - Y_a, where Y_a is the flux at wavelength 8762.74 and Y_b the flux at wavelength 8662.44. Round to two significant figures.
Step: -0.37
